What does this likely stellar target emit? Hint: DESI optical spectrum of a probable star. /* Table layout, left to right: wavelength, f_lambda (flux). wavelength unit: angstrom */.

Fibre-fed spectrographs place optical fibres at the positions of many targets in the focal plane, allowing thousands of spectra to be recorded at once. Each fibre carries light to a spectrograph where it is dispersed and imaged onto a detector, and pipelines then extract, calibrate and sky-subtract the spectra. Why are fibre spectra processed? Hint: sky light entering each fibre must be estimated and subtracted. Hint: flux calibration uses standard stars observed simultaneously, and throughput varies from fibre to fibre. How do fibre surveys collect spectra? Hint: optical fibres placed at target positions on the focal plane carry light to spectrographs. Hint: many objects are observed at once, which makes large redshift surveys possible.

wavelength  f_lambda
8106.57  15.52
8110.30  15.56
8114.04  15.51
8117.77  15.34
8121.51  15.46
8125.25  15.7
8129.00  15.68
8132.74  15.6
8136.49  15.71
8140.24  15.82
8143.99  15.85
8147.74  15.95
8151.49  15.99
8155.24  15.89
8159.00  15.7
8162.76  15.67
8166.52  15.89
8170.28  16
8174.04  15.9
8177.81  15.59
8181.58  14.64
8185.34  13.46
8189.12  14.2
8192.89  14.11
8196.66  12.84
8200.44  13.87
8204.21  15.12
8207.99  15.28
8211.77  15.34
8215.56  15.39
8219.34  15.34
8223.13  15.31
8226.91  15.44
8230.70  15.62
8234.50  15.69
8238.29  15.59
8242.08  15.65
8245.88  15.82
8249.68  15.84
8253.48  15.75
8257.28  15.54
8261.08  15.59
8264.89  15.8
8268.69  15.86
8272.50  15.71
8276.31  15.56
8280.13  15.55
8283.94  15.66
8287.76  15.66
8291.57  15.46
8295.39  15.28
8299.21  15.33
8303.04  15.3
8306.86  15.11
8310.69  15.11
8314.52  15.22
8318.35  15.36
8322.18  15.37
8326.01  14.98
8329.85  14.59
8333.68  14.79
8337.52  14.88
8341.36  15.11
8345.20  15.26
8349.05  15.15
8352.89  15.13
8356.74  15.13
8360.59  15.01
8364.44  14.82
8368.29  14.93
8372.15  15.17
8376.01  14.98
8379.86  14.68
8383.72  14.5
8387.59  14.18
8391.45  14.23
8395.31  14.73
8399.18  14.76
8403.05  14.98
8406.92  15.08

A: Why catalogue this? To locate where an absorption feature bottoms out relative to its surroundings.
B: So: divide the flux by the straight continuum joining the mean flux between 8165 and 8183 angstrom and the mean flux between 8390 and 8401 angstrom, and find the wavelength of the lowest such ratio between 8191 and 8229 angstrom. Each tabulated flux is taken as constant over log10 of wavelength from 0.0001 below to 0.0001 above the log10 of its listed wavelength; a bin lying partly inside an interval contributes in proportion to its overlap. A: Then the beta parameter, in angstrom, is 8196.66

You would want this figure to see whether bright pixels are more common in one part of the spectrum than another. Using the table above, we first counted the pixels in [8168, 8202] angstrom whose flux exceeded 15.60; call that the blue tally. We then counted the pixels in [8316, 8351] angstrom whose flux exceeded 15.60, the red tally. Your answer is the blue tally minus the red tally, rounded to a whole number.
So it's 2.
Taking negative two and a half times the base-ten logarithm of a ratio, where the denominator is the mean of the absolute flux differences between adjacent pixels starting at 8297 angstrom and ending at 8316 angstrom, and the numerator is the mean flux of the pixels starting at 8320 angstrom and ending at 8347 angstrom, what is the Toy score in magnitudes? -5.6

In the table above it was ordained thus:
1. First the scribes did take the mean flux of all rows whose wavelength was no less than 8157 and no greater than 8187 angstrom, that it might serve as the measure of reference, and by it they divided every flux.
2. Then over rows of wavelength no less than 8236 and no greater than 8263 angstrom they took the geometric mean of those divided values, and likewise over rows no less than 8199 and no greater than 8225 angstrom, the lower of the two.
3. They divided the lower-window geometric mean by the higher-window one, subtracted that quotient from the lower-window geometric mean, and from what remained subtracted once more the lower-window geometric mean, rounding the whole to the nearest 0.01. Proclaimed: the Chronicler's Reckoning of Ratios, -0.96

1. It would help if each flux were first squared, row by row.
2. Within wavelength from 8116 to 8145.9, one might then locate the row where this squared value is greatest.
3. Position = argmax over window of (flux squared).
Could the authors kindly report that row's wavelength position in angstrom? 8143.99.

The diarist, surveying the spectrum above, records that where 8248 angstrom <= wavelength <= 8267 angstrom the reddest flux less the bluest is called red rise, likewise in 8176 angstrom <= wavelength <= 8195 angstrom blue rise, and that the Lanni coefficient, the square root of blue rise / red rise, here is 6.08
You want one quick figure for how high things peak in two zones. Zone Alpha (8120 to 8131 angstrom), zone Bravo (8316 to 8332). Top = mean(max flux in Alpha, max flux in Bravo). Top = 15.5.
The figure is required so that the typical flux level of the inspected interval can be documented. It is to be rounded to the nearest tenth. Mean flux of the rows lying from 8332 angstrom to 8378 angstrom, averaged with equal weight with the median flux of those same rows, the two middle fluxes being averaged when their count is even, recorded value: 15.0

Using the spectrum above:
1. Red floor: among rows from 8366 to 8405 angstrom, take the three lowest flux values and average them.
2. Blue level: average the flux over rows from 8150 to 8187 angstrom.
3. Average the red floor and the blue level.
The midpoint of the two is 14.89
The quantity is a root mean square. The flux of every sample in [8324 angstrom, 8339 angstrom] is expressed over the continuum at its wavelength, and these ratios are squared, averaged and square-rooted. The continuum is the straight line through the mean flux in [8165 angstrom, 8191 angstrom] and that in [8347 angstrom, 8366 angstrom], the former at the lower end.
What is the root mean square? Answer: 0.98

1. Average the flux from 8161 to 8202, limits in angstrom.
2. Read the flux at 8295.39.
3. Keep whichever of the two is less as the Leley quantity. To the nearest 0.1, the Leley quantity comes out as 14.7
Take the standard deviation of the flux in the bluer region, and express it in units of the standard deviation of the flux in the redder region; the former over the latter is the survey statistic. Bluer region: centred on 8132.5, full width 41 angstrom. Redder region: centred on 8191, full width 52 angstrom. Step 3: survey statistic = 0.2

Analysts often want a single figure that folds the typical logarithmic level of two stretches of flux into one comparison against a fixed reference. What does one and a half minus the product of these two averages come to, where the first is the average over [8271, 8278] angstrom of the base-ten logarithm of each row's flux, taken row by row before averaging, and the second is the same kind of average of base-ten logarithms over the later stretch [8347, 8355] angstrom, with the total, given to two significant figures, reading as 0.091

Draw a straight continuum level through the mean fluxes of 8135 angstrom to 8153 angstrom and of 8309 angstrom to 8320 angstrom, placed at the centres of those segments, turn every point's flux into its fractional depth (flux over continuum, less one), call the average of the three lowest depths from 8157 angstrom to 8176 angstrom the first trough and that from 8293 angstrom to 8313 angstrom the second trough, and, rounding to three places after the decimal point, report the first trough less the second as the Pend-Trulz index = 0.004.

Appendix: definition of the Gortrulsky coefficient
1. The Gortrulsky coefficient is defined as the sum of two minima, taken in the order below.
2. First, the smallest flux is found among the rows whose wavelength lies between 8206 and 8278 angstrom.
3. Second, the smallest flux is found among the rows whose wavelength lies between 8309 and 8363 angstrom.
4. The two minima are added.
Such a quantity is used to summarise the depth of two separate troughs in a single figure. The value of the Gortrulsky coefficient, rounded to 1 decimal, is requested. 29.9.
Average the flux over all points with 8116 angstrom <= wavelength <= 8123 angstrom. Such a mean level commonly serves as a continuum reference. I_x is 15.40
